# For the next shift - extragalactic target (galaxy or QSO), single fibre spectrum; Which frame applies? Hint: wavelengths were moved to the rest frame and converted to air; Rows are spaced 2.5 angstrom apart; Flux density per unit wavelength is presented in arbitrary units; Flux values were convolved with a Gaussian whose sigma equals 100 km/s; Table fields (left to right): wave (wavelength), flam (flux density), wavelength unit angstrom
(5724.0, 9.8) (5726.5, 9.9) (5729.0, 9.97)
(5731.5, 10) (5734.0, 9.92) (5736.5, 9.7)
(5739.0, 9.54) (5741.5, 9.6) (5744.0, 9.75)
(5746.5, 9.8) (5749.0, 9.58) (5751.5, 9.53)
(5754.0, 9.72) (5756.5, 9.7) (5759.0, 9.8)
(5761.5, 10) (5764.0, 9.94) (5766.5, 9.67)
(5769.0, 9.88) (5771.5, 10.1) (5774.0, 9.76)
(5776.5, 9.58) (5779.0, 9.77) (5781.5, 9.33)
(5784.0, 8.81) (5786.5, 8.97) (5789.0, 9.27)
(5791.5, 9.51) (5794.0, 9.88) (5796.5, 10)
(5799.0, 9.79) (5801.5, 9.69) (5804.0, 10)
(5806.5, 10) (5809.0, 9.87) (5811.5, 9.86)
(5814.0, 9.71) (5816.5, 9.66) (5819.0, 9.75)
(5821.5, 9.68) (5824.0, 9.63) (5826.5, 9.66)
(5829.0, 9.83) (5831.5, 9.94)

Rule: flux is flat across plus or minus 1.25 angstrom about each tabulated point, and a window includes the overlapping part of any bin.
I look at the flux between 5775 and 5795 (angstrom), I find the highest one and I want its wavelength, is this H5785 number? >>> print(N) 5794.0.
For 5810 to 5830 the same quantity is 5811.5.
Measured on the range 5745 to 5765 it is 5761.5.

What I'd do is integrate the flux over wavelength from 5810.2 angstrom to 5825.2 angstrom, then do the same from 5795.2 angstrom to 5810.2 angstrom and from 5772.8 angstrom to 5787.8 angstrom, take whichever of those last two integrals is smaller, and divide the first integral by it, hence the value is 1.04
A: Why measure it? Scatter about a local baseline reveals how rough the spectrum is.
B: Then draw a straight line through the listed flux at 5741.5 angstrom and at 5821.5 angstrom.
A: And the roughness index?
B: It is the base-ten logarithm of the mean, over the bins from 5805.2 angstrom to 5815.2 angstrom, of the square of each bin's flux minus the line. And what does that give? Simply -1.3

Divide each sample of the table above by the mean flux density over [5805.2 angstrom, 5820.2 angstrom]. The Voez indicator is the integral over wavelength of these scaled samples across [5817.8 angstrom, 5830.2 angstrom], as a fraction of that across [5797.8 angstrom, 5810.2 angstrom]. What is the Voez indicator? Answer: 0.984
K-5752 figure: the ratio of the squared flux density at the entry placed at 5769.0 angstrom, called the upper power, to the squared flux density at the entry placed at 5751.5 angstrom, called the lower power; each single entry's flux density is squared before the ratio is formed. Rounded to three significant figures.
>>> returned 1.07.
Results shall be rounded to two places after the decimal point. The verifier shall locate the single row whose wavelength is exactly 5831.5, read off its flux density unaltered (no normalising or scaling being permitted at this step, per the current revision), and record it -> 9.94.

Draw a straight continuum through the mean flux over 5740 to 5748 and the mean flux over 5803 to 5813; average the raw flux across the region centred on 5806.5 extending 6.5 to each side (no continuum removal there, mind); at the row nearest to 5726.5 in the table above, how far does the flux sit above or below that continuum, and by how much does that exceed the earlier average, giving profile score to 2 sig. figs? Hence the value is -9.6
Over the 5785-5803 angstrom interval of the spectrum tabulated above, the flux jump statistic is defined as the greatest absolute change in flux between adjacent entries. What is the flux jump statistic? 0.37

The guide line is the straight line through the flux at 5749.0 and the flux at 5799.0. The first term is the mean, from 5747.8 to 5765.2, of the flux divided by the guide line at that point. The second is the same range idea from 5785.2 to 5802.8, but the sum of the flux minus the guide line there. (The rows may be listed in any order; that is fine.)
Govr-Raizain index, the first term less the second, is 2.29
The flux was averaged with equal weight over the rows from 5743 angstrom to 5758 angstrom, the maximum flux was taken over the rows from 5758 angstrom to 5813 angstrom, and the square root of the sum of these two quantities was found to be 4.45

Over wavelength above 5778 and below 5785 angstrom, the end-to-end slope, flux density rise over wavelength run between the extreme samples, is -0.192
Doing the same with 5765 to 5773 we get 0.086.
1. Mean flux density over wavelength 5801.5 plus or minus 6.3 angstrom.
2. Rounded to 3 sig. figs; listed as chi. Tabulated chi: 9.90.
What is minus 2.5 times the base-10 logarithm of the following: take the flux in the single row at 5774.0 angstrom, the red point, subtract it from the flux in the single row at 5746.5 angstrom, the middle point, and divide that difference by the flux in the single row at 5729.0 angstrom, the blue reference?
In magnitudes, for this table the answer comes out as 6.0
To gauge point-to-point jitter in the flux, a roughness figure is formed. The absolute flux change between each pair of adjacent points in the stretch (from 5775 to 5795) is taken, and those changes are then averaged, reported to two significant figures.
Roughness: 0.32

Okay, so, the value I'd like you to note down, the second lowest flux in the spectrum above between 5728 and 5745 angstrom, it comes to 9.6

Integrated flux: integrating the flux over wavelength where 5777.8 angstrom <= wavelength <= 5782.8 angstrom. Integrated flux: 48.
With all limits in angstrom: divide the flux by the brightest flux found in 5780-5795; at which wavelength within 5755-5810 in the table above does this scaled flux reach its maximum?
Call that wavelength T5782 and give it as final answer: 5771.5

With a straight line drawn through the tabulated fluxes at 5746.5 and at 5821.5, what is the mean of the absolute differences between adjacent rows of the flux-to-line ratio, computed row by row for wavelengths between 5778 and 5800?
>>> 0.030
